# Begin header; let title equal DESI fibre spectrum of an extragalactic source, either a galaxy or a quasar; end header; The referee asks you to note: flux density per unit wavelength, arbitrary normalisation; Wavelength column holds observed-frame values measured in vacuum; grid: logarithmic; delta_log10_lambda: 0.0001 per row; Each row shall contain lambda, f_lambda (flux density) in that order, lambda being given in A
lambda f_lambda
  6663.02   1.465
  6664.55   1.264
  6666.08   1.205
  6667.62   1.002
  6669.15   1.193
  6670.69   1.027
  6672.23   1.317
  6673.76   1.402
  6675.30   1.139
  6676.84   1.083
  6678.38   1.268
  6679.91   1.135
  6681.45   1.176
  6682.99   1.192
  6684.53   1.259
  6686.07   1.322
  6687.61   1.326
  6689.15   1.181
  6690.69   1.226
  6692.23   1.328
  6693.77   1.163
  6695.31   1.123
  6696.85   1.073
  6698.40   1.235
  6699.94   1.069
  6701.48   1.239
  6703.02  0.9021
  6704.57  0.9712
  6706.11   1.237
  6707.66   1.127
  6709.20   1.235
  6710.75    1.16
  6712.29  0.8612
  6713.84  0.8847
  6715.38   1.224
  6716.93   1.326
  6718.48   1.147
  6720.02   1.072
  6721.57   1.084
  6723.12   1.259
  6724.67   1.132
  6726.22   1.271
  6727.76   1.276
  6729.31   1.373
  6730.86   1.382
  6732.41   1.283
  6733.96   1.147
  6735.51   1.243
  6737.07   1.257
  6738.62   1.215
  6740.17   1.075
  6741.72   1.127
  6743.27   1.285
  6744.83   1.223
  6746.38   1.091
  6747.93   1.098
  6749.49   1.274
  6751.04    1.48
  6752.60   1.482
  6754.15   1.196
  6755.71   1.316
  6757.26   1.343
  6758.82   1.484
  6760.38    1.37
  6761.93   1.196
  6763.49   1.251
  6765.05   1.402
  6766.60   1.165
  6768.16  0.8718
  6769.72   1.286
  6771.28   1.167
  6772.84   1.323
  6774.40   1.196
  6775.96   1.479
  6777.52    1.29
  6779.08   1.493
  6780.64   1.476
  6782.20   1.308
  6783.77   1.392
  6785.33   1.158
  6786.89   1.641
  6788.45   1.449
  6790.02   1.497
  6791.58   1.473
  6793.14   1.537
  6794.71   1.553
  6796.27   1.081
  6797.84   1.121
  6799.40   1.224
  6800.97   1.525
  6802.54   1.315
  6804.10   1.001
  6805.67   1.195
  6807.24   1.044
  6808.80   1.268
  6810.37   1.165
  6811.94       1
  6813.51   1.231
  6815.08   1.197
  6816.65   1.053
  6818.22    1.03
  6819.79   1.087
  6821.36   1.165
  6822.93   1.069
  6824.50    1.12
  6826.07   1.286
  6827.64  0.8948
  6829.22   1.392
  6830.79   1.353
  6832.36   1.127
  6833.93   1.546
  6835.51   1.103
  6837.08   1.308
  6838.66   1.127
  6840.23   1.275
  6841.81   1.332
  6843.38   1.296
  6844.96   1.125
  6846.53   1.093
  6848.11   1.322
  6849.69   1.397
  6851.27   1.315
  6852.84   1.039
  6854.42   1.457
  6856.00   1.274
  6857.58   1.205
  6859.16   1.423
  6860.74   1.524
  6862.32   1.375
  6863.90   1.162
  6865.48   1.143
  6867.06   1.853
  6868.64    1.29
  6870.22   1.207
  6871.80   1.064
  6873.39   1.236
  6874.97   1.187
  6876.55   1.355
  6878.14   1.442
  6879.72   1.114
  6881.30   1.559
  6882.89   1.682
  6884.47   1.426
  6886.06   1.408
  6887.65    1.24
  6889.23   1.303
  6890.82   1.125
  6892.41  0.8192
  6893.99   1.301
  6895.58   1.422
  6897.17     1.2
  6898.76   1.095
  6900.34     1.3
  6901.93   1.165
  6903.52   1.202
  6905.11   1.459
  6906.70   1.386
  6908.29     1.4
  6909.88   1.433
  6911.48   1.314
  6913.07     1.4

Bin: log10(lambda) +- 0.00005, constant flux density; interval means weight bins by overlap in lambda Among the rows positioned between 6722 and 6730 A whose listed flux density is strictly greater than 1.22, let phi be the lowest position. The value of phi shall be 6723.12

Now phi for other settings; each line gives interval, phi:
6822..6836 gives 6826.07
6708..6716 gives 6709.20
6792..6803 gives 6793.14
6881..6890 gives 6881.30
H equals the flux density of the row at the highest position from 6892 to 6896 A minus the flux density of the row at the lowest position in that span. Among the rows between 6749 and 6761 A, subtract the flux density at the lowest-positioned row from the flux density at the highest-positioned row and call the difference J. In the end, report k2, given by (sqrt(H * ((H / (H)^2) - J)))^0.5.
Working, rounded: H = 0.6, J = 0.1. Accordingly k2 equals 0.99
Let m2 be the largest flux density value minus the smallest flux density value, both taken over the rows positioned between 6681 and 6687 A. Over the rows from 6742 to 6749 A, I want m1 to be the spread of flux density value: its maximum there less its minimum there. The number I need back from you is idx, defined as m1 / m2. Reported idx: 1.33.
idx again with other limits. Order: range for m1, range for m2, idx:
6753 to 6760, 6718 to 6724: 1.54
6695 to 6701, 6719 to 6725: 0.89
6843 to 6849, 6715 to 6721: 0.90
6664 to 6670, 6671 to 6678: 0.82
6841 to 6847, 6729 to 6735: 1.02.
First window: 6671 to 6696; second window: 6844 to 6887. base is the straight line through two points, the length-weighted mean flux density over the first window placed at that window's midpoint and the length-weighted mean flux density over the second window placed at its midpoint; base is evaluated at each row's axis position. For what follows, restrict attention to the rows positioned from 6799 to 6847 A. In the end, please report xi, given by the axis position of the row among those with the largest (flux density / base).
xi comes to 6833.93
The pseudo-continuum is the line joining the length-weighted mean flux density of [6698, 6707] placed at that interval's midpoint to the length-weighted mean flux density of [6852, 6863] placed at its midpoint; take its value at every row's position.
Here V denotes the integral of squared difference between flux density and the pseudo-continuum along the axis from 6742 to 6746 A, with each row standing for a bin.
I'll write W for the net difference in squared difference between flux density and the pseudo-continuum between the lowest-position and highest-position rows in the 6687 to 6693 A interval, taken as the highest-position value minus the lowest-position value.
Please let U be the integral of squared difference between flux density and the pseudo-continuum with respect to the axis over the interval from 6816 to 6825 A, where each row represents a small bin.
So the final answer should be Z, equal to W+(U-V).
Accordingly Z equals 0.30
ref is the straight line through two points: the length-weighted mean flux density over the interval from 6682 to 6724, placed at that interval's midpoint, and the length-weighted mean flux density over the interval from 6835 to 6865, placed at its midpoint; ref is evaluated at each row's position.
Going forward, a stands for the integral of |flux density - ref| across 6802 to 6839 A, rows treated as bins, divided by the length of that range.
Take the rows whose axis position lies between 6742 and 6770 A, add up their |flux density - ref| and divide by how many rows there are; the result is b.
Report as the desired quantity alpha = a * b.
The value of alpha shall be 0.0184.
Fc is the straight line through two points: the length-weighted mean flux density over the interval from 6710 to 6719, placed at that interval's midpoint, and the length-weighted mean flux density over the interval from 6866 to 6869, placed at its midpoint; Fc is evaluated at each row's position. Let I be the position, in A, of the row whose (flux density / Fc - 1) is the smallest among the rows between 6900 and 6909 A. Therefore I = 6901.93 A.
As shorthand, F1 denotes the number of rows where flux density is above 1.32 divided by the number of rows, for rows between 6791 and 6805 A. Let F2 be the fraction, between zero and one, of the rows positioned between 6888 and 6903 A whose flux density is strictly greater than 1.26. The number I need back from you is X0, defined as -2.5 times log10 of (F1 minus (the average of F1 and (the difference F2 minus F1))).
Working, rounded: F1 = 0.44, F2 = 0.44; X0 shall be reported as 1.6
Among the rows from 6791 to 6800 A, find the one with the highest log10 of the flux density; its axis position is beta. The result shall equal 6794.71 A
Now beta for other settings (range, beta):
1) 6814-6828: 6826.07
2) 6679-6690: 6687.61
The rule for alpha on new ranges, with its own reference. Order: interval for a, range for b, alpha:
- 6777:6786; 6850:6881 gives 0.0227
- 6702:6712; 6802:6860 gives 0.0141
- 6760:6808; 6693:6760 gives 0.0183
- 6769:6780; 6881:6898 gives 0.0210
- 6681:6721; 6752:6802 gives 0.0182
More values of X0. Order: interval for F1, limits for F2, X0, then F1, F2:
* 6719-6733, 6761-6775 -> 3.1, 0.22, 0.33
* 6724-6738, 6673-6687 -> 3.1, 0.22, 0.33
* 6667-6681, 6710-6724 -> 3.1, 0.11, 0.11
